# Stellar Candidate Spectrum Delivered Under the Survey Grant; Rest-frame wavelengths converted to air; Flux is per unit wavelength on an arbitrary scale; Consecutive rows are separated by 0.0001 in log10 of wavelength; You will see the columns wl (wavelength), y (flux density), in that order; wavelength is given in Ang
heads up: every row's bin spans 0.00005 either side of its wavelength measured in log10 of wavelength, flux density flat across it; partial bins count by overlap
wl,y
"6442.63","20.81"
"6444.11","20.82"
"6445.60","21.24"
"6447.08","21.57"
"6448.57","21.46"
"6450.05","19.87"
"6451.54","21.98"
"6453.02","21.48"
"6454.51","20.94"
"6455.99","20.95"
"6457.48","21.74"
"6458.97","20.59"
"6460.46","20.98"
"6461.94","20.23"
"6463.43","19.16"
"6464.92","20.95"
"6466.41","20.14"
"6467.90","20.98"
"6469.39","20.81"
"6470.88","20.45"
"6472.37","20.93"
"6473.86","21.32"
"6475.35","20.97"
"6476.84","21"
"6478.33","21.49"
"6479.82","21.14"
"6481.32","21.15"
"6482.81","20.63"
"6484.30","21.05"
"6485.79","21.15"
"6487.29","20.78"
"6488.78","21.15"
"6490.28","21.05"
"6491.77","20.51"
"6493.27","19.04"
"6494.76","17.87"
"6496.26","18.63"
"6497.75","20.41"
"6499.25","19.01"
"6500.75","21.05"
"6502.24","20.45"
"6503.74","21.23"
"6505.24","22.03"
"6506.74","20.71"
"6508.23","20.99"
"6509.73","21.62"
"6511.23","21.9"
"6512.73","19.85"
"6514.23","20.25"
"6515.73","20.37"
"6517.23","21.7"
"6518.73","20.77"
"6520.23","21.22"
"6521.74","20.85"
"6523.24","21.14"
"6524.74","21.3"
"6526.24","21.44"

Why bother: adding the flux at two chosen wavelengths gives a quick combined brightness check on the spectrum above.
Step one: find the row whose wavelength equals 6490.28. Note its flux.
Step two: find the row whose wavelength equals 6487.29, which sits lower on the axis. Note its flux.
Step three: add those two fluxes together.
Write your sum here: 41.8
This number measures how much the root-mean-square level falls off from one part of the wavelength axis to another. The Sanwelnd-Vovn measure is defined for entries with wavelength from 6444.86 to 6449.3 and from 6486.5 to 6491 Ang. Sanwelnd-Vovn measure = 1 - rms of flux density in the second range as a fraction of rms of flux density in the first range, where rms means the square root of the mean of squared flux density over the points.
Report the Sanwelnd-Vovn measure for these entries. 0.020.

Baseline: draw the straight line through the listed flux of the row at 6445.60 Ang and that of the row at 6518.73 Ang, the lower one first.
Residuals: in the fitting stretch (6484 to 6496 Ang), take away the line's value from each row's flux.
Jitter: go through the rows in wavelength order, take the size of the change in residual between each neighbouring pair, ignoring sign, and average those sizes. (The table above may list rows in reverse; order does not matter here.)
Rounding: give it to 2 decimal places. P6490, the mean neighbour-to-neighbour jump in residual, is 0.58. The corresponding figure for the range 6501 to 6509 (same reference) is 0.80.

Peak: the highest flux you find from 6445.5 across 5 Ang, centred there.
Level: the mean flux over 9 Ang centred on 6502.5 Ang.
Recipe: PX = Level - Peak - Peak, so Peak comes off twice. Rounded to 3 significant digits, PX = -22.4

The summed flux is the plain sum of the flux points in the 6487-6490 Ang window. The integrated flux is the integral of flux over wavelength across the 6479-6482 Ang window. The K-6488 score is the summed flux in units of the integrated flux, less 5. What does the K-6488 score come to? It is -4.34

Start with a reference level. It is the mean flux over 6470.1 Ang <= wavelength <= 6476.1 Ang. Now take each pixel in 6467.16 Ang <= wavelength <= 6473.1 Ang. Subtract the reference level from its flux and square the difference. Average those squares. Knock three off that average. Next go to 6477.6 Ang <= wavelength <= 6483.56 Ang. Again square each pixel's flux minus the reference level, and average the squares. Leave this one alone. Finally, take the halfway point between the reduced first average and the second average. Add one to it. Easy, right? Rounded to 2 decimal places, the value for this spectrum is -0.41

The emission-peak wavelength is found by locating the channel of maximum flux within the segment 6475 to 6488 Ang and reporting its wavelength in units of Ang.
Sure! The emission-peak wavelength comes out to 6478.33 Ang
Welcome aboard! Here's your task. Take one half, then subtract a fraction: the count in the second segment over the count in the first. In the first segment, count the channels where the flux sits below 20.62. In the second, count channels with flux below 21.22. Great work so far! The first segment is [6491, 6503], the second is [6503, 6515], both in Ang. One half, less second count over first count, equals 0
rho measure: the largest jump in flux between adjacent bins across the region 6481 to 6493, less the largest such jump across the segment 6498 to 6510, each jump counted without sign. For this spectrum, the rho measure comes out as -1.5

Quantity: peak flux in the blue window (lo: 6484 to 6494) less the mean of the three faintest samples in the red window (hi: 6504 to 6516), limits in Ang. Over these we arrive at 1.0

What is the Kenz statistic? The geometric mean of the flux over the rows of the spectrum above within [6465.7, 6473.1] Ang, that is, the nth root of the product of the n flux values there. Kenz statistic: 20.7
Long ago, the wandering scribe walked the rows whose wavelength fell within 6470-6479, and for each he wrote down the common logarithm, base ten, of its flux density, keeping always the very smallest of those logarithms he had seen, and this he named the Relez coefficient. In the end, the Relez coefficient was 1.31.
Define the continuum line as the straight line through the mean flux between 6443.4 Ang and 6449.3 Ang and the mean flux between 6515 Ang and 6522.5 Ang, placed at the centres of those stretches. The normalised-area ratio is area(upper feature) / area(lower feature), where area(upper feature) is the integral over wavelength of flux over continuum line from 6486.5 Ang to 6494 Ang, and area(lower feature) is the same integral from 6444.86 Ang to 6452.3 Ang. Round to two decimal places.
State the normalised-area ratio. 0.98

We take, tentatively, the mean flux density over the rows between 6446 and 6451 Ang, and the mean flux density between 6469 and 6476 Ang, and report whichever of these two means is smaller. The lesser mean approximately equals 20.9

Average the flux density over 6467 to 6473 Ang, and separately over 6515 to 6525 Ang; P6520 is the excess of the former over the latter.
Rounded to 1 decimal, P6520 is -0.3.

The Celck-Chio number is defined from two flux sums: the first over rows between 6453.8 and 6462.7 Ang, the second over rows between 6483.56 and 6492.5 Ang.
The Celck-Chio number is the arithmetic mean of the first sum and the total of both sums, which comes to 188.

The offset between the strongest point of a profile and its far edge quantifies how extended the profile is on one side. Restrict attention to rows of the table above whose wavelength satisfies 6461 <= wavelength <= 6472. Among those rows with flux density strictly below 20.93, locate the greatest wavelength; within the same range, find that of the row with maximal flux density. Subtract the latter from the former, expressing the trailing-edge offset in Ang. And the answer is 3.0 Ang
